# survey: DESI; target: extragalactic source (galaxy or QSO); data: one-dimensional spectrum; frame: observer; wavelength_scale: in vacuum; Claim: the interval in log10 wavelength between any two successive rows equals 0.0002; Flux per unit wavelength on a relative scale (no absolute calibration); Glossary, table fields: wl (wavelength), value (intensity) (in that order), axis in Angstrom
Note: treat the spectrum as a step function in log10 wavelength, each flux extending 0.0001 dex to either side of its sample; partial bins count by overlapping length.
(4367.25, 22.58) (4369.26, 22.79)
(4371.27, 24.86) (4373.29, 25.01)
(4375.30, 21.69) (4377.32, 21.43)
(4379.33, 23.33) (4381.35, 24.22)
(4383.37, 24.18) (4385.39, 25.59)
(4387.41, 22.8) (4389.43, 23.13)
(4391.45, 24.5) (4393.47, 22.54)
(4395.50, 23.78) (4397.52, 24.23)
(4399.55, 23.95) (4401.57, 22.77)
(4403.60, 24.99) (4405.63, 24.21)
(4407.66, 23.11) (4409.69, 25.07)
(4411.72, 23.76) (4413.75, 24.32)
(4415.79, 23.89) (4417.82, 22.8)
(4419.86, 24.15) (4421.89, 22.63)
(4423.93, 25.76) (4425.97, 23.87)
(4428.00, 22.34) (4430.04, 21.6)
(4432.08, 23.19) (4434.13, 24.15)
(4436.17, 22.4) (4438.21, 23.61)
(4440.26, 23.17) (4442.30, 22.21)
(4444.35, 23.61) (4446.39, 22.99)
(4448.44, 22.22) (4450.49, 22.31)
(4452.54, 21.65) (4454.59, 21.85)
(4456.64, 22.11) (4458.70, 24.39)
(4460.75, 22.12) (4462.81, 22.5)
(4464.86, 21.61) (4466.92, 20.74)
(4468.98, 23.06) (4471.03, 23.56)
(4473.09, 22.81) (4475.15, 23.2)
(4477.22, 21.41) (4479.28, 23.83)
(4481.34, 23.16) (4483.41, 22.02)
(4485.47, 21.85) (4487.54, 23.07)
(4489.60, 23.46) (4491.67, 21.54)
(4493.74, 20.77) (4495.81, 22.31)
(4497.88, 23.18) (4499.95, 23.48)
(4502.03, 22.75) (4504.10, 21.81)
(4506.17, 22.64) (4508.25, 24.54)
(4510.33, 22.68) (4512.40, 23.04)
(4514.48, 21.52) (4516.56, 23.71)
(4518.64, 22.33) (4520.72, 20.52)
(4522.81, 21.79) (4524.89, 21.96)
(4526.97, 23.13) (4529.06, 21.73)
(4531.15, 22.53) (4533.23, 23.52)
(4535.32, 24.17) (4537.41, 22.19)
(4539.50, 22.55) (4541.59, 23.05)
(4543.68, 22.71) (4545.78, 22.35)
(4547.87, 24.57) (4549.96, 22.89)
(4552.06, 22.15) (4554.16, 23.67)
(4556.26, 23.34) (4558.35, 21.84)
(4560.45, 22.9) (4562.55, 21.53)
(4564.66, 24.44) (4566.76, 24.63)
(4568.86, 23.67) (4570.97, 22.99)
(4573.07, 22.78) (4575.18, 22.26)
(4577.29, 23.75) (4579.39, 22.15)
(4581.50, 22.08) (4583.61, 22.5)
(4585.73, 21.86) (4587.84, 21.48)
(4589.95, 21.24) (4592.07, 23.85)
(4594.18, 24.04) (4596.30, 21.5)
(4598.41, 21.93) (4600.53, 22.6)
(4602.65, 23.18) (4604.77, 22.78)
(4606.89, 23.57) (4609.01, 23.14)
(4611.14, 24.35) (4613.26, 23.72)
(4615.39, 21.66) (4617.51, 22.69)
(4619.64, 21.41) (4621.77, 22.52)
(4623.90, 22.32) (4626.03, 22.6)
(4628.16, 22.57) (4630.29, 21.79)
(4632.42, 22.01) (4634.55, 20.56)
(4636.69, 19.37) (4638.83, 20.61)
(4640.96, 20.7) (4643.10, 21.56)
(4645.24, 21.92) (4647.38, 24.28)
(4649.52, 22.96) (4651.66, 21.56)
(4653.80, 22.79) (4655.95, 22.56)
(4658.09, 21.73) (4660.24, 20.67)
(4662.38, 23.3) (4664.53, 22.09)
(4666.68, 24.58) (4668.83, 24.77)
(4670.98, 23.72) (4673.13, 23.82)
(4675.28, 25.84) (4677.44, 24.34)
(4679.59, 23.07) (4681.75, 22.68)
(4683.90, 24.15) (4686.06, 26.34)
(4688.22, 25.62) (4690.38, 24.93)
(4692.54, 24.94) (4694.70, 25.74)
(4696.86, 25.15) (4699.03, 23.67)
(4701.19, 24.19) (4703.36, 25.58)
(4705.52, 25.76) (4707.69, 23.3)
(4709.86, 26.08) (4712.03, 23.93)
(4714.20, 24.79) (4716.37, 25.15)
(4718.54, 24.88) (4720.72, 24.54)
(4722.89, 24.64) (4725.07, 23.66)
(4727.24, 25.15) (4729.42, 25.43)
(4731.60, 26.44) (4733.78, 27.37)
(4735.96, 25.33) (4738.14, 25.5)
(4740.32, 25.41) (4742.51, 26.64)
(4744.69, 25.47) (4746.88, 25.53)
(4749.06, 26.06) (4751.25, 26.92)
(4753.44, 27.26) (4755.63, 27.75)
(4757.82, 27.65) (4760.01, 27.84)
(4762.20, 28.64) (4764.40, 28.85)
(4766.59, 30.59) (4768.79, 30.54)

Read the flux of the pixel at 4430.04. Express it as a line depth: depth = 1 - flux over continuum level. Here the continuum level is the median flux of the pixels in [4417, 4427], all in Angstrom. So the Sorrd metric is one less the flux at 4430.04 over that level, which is 0.10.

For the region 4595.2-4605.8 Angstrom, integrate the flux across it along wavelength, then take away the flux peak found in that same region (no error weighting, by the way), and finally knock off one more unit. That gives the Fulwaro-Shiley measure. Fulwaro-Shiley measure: 213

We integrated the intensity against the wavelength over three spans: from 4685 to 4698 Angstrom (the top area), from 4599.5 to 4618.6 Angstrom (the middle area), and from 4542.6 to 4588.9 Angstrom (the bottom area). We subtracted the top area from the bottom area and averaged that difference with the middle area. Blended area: 584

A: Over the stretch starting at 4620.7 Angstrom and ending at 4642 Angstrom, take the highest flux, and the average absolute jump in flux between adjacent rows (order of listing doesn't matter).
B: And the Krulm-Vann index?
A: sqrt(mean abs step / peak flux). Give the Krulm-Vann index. 0.164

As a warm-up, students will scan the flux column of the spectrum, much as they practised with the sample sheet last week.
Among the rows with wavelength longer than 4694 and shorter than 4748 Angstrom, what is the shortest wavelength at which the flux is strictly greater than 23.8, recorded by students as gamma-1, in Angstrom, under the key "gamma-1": 4694.70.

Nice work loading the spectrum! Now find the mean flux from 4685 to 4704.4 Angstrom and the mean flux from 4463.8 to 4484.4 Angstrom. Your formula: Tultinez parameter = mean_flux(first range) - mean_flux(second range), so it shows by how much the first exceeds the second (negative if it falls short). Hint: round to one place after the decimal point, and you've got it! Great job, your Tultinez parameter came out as 2.6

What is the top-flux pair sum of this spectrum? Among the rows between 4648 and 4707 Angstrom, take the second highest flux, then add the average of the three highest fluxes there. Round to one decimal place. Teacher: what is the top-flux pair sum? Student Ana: 51.8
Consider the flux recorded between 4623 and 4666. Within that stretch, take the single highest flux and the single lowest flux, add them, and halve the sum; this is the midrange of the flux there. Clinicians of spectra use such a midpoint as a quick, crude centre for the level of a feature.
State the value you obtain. 21.8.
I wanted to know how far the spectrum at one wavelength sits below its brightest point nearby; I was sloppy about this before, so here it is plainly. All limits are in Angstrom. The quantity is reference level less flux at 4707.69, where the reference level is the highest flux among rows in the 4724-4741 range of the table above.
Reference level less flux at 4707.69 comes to 4.1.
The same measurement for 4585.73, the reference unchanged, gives 5.5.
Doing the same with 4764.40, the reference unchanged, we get -1.5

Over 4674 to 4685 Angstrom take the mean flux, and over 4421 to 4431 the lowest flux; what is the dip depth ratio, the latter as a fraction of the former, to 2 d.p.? 0.90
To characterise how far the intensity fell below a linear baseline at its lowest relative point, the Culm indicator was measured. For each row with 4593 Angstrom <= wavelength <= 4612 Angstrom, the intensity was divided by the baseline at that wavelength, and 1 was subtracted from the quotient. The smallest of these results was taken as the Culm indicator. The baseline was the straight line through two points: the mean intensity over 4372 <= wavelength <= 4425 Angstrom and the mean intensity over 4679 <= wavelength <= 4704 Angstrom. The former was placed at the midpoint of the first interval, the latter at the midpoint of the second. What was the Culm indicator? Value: -0.12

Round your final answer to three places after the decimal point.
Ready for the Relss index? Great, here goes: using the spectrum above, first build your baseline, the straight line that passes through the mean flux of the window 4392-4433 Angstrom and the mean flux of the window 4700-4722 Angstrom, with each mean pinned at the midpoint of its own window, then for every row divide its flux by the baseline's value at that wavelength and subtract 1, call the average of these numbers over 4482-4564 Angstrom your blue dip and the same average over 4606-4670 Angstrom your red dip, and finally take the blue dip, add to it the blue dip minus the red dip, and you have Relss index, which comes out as -0.033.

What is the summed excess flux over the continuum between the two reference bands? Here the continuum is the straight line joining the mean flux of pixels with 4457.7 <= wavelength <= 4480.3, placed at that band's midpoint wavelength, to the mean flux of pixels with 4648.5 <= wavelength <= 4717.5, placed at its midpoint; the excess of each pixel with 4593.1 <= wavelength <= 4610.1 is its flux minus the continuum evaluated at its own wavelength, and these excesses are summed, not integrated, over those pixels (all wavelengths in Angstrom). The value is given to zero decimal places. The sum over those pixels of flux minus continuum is -5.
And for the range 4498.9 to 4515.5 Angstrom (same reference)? -1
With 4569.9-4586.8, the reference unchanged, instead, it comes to -7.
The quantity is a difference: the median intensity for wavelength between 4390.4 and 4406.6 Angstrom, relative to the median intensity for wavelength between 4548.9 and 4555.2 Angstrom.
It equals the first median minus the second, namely 1.2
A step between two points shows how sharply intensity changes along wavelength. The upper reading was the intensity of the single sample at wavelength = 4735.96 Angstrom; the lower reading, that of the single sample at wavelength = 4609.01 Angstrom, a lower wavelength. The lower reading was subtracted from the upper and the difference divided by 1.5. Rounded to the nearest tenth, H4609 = 1.5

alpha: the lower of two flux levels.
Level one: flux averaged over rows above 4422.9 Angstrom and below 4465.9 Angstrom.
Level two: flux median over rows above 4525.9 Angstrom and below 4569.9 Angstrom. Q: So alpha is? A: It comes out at 22.8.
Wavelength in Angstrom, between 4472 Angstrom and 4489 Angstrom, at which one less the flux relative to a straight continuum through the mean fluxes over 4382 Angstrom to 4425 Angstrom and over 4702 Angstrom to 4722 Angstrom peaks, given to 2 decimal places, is 4477.22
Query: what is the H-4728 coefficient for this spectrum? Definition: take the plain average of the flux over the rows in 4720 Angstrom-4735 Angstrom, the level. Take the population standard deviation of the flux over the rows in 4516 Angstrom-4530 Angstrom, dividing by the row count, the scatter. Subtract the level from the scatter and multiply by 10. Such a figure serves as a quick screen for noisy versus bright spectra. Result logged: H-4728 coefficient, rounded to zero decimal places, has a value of -244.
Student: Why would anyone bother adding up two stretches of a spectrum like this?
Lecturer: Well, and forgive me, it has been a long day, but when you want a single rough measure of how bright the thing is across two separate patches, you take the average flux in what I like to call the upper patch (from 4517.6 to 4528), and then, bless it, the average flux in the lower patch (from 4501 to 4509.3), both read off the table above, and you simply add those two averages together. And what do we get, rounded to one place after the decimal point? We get 44.9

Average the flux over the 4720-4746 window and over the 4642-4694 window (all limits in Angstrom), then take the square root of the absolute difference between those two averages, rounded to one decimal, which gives 1.4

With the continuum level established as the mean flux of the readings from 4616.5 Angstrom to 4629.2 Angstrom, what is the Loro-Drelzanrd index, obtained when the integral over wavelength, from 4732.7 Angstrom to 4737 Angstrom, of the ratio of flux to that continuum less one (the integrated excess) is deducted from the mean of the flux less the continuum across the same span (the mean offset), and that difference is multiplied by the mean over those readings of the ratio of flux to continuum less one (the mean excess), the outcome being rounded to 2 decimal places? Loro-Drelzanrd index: 0.58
